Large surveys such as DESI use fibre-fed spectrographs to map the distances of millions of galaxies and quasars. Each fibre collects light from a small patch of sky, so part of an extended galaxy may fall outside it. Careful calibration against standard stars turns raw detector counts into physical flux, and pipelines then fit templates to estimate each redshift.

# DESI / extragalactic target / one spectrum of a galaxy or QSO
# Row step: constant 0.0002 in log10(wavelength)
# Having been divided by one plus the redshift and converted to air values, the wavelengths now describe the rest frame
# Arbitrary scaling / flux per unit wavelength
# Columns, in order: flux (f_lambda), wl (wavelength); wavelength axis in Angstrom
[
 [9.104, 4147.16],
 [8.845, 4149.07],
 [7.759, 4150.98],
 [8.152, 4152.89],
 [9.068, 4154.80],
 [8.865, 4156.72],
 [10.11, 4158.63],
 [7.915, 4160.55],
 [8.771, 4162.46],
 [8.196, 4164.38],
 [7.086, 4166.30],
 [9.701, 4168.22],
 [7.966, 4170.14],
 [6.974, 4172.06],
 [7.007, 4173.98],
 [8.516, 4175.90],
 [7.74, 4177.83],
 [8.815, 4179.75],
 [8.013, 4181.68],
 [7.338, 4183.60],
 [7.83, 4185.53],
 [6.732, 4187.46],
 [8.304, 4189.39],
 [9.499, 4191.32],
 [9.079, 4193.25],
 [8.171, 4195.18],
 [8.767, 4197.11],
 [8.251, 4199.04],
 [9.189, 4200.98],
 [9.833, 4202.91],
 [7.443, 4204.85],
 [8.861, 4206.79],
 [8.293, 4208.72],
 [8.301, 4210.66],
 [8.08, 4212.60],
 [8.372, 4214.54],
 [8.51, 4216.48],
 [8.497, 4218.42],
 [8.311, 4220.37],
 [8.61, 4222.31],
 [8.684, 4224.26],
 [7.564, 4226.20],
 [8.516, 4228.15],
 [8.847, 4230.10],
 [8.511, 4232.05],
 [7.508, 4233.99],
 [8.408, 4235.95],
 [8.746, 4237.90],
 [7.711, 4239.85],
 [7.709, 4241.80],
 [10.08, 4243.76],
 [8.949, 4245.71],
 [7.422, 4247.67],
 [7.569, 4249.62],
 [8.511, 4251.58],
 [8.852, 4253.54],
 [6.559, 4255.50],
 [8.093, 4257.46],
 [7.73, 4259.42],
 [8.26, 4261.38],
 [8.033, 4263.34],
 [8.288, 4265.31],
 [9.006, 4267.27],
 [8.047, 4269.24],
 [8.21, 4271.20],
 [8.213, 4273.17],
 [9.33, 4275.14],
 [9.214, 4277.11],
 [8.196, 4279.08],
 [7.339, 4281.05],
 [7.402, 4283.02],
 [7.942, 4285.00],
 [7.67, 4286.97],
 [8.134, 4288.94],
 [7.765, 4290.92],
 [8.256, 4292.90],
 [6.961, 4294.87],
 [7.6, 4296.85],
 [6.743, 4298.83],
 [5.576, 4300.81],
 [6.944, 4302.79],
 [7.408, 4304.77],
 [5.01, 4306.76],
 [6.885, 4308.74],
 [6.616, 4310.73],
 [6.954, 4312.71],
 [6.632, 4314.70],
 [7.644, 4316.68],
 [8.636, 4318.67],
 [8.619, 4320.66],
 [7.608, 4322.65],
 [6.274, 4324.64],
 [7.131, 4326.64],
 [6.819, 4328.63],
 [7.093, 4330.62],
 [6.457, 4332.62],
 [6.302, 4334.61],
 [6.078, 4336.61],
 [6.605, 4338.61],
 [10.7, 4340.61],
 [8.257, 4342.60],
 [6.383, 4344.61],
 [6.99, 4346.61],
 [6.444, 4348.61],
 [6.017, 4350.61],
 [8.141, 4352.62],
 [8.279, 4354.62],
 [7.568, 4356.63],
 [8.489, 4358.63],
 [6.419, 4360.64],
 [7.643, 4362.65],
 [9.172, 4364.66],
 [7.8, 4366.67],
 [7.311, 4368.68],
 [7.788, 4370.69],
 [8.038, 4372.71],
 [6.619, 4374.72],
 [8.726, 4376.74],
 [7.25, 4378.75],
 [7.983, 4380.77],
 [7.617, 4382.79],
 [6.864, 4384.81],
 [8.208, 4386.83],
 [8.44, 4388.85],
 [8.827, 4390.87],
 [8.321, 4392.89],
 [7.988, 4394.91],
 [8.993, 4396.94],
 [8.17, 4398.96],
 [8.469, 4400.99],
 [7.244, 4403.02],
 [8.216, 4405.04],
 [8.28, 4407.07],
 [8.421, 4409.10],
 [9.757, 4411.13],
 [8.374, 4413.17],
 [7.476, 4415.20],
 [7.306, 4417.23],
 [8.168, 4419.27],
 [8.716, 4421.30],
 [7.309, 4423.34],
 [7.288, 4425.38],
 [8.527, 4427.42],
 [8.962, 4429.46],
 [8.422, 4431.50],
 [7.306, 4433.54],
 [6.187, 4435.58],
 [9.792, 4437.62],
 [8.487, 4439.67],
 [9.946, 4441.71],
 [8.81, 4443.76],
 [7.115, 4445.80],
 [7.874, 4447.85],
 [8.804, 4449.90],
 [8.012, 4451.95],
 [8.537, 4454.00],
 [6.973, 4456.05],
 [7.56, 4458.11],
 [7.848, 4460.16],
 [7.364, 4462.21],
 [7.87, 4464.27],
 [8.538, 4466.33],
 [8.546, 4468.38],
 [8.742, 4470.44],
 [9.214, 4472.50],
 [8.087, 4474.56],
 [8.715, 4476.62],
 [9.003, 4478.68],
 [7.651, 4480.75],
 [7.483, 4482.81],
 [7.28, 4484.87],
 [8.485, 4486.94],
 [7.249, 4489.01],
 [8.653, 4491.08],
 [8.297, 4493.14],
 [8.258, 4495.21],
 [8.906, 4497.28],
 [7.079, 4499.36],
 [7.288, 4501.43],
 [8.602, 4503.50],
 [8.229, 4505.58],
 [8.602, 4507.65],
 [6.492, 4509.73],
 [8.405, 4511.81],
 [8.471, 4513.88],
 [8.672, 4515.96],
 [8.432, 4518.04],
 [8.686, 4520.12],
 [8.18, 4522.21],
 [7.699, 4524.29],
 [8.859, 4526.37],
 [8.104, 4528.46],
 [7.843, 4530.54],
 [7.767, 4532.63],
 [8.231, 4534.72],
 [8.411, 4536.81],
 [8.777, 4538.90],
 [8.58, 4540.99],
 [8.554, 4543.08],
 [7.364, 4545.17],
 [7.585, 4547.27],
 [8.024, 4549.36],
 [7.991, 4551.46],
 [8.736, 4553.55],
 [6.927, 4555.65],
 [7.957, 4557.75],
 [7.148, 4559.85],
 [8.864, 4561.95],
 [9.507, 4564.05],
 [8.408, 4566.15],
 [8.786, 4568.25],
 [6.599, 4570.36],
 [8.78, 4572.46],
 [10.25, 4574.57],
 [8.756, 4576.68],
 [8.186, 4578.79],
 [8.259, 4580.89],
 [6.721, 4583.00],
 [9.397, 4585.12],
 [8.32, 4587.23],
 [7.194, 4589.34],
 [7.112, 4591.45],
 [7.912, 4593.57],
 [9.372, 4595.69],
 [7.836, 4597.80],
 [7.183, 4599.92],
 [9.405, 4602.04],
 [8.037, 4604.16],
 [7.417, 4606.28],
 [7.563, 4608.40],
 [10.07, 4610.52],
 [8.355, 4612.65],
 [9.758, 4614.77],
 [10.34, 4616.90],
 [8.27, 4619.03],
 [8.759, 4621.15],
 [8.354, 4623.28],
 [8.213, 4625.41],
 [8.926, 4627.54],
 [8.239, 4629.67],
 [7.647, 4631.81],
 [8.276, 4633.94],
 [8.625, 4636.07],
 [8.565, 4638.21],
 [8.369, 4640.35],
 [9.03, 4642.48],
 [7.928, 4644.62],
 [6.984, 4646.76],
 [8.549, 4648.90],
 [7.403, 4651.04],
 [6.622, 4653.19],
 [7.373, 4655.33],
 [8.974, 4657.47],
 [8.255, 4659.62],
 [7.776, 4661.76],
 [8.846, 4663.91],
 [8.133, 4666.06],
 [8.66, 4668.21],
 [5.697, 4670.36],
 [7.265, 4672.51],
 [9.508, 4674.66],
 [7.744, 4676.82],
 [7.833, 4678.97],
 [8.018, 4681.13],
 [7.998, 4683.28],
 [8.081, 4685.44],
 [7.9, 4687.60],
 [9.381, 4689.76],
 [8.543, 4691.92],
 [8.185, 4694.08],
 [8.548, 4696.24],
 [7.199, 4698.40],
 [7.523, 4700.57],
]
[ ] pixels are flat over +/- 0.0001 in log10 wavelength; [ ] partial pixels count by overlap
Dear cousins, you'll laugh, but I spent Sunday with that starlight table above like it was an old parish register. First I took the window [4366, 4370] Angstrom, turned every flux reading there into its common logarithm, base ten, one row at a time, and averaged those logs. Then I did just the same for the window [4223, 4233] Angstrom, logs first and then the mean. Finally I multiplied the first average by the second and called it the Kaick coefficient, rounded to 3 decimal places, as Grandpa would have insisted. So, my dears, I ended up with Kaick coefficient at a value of 0.812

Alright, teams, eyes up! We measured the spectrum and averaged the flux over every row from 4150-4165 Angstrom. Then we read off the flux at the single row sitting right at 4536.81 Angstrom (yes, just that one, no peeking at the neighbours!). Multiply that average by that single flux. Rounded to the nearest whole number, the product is 72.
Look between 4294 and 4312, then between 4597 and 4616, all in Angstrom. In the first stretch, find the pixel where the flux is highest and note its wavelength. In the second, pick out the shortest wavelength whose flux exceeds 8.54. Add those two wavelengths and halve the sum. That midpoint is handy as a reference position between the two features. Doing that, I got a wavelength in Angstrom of 4449.4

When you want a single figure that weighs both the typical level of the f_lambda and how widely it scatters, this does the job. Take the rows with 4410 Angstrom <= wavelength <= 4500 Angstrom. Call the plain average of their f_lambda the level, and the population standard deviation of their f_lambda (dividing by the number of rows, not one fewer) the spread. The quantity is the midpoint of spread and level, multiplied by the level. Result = 36.6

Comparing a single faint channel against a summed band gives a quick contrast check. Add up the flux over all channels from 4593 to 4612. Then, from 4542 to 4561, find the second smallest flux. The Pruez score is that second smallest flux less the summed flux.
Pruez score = -68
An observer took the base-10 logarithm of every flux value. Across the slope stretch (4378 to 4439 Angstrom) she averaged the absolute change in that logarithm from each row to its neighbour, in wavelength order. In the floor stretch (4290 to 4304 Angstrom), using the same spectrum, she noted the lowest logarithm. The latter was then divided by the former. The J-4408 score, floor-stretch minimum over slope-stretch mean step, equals 17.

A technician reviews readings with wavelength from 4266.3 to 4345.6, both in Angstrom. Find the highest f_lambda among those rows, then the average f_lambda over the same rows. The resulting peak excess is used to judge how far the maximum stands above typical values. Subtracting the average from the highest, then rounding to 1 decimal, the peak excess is 3.2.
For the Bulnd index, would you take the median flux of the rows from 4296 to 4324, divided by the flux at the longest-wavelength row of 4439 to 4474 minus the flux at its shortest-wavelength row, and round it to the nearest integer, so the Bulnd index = 10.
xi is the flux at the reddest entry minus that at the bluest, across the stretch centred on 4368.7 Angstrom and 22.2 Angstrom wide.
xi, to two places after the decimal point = -1.24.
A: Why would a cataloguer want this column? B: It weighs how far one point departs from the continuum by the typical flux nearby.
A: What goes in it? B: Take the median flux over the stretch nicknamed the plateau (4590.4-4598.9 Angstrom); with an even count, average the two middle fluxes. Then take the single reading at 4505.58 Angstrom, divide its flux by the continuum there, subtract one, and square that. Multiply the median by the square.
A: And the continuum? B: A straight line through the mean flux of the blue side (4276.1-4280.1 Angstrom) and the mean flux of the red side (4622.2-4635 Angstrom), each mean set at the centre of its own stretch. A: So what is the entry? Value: 0.00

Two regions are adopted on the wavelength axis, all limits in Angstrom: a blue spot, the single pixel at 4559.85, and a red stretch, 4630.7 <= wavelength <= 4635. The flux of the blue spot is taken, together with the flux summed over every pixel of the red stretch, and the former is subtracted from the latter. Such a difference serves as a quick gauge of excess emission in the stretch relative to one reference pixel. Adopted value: 8.8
